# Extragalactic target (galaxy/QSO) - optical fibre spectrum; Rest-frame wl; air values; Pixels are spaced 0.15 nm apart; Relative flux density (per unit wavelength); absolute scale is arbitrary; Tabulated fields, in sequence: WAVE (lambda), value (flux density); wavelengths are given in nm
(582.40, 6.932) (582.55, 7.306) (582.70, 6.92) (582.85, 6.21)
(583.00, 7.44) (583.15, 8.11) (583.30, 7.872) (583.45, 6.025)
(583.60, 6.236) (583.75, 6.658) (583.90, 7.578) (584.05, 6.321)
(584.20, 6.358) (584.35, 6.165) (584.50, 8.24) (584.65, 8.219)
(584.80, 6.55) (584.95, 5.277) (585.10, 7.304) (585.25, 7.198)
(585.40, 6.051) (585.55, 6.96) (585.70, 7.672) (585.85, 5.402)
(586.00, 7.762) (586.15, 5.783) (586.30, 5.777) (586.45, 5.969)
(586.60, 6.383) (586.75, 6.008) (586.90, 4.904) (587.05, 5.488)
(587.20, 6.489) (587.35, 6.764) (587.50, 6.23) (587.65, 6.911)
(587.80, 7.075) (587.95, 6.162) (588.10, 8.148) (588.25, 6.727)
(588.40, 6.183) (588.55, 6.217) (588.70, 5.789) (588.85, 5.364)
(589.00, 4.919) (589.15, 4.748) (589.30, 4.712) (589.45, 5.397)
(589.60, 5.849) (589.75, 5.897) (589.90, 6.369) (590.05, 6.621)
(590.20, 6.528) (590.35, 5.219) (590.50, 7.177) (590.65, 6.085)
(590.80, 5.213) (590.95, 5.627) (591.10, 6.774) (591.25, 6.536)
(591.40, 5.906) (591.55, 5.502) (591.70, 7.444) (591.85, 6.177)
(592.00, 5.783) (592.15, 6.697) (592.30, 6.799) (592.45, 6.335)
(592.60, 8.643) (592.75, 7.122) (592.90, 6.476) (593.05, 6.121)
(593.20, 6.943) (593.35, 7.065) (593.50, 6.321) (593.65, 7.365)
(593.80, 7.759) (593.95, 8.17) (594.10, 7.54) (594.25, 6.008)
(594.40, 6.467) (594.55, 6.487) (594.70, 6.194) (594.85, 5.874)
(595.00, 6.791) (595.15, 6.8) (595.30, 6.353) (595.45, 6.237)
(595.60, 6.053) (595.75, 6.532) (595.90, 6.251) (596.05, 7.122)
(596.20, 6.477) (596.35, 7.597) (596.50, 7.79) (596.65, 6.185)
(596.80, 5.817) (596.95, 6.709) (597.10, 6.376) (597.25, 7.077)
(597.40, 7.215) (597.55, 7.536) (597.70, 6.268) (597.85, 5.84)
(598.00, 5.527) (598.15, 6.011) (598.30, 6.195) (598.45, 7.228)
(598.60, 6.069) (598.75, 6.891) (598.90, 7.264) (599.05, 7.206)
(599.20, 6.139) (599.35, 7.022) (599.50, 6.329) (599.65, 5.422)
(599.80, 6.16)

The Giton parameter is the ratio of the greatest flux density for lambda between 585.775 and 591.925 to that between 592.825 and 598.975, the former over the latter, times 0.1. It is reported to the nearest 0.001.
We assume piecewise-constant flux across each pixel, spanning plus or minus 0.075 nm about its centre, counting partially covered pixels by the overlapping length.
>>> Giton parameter 0.100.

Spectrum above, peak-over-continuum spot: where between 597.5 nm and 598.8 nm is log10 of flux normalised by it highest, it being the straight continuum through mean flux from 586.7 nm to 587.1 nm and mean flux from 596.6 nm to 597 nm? 597.55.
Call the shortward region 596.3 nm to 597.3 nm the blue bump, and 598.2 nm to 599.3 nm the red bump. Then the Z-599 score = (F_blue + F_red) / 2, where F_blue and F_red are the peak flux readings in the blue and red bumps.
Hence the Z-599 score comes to 7.5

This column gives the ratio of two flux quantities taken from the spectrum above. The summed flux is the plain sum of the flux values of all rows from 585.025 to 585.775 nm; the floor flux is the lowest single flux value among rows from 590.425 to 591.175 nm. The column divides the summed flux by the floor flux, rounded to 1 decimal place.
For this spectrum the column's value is 6.7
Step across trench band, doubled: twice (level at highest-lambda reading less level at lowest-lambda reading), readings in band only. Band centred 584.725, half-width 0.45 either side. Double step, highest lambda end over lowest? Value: 2.3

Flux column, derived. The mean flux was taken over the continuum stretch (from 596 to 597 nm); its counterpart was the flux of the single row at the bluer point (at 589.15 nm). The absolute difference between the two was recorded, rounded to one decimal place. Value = 2.1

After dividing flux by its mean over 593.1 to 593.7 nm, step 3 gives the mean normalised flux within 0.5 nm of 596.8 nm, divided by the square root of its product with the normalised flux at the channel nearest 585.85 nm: 1.12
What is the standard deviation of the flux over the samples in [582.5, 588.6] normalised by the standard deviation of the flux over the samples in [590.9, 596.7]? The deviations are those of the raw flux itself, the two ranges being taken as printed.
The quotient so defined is 1.20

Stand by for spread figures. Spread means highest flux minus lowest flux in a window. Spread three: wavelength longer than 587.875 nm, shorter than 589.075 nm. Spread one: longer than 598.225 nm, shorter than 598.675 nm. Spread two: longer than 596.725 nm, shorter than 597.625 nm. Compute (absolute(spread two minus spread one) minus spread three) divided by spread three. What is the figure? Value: -0.8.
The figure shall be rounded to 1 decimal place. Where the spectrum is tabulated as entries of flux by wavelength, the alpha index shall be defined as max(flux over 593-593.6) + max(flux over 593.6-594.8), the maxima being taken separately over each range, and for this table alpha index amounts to 15.2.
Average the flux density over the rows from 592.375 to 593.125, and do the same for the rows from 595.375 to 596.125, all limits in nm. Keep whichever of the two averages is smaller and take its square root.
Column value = 2.54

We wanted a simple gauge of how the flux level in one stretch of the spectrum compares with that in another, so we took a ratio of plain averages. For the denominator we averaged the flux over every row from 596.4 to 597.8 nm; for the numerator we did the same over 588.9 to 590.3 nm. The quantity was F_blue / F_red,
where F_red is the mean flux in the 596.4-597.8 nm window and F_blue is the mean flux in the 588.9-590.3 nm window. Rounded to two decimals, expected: 0.84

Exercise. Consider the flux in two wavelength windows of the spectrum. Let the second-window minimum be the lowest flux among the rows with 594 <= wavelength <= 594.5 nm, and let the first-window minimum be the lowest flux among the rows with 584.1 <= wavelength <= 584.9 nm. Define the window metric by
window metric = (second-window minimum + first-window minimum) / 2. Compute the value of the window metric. 6.1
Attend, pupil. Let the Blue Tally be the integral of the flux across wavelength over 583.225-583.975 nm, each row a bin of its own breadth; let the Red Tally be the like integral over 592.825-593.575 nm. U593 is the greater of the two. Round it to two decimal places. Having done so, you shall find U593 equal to 5.16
